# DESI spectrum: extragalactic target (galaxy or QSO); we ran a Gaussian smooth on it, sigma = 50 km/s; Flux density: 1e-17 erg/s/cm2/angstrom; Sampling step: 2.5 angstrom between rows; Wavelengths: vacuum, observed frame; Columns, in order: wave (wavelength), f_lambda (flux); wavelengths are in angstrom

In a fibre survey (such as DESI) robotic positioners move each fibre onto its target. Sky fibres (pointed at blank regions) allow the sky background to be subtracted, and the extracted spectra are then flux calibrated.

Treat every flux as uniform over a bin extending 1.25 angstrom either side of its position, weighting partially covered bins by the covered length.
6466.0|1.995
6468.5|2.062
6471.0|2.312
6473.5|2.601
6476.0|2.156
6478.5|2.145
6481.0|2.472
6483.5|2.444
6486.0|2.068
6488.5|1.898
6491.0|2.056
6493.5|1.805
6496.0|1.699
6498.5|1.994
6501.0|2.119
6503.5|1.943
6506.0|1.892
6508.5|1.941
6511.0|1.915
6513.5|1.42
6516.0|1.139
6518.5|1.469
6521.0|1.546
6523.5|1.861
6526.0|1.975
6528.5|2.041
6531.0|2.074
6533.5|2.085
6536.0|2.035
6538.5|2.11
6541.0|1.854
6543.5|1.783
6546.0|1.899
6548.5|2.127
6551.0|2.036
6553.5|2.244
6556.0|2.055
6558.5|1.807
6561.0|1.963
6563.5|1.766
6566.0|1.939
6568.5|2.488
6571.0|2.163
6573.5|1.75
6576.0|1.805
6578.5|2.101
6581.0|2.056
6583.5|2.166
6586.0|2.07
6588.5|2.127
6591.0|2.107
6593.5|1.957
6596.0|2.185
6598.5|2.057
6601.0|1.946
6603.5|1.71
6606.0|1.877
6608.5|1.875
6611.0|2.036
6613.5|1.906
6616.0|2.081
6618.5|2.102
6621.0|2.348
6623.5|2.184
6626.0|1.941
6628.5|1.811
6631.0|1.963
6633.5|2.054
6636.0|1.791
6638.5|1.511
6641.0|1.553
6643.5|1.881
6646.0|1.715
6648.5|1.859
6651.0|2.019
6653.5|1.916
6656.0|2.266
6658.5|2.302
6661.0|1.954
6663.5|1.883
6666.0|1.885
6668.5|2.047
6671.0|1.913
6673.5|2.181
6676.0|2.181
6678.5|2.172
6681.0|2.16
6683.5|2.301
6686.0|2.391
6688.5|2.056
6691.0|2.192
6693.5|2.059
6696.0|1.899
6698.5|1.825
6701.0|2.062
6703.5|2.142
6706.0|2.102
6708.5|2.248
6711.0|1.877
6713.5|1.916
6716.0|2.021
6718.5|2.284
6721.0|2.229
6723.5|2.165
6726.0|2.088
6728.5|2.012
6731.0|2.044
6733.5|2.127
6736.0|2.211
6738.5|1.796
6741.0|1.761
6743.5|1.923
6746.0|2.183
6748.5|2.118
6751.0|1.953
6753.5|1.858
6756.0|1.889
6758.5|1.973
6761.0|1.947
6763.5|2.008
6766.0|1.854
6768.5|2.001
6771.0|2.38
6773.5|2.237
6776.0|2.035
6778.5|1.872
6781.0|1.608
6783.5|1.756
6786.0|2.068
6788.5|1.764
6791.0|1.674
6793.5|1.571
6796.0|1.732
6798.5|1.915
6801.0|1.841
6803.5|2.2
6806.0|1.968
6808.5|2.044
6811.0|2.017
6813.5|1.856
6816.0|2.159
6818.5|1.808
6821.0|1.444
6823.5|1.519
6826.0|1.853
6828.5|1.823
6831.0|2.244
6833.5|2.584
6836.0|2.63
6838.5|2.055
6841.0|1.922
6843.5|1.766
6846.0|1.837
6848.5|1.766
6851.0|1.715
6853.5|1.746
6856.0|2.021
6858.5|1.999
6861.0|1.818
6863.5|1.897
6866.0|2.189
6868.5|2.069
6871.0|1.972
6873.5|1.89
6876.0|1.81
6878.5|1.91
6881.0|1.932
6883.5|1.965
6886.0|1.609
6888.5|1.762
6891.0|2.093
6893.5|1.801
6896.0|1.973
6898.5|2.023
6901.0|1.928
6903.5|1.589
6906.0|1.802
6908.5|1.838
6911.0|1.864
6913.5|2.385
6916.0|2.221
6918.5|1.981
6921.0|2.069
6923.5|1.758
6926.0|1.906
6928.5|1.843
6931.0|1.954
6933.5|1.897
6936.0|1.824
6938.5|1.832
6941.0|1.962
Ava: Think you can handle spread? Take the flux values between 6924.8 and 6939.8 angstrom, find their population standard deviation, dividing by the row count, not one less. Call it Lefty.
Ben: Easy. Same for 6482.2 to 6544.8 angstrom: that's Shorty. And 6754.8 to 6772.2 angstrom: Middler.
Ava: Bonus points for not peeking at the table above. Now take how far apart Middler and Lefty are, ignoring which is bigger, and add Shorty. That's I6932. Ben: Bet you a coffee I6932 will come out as 0.38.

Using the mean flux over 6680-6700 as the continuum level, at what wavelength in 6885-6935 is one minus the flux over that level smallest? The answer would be 6913.5 angstrom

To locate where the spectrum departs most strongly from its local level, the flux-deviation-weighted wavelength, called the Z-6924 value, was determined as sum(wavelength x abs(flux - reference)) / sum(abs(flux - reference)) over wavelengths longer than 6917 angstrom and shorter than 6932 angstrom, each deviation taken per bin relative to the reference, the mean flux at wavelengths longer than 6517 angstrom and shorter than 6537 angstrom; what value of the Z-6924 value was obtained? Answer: 6923.2 angstrom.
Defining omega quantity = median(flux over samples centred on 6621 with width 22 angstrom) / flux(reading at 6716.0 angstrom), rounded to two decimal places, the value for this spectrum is 1.01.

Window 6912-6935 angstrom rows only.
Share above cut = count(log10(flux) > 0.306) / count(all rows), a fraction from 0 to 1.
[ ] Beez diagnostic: 0.3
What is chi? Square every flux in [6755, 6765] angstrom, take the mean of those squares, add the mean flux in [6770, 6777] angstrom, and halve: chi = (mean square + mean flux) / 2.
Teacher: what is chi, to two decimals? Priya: 3.02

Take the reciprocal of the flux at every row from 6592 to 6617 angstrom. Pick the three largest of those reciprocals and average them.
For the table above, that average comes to 0.550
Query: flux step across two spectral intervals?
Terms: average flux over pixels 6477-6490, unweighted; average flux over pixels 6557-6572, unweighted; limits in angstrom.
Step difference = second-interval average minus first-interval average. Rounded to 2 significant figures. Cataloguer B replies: -0.18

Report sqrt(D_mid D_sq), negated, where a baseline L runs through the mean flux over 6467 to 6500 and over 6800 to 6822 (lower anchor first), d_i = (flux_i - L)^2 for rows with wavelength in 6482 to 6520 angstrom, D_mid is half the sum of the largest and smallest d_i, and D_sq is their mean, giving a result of -0.28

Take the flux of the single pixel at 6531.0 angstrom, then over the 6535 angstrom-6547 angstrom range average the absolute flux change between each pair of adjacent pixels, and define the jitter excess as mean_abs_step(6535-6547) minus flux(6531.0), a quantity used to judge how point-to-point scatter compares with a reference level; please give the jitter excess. -1.94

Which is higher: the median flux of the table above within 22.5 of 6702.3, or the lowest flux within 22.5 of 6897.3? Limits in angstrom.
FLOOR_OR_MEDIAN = 2.12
